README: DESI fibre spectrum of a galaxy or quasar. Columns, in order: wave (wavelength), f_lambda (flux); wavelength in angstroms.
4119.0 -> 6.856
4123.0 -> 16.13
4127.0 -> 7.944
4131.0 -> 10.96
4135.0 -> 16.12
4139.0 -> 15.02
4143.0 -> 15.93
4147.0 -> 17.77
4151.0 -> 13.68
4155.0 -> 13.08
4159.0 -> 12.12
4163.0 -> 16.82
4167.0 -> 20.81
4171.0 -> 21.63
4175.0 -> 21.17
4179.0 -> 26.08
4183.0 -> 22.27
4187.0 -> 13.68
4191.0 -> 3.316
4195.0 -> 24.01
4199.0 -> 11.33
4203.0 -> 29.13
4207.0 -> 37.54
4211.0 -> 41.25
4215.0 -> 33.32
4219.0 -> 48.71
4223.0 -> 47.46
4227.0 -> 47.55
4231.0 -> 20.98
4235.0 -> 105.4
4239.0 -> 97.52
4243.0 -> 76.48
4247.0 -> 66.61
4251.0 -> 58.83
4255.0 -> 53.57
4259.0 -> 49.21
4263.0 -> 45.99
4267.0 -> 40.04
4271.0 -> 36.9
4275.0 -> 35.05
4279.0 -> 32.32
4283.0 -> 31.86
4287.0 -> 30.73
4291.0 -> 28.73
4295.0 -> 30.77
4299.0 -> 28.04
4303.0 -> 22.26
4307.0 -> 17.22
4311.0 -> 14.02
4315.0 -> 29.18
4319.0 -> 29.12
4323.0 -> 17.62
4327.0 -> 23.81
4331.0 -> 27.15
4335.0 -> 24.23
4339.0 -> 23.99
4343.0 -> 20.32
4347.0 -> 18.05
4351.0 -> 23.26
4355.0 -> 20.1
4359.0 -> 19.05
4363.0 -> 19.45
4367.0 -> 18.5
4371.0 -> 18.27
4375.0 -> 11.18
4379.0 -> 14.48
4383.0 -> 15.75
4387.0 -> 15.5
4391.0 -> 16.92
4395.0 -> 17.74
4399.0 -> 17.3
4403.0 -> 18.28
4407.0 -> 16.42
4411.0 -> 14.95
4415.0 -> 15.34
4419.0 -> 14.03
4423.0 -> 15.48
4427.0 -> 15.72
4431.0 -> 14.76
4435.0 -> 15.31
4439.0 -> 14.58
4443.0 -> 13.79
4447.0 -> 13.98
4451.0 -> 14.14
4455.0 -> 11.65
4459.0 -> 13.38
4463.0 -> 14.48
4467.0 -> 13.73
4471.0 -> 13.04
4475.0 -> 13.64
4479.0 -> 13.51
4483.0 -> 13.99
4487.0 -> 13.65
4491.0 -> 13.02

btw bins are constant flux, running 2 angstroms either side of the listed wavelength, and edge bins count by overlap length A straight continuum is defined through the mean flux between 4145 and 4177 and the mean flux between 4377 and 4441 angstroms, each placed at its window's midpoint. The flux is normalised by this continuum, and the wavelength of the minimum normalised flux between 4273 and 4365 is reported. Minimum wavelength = 4311.0 angstroms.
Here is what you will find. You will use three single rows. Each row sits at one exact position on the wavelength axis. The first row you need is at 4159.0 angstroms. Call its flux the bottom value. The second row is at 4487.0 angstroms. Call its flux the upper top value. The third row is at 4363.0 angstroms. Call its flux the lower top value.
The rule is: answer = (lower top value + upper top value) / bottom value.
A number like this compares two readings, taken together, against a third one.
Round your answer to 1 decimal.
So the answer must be 2.7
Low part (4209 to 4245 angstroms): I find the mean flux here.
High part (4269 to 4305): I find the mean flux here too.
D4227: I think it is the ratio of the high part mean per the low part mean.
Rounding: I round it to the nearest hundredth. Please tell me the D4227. 0.53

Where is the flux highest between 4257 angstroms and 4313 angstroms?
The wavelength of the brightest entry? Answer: 4259.0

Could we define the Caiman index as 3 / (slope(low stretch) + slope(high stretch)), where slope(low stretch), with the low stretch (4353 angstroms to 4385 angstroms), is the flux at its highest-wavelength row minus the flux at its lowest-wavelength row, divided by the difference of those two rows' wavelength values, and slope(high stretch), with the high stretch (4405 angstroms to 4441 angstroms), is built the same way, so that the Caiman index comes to -14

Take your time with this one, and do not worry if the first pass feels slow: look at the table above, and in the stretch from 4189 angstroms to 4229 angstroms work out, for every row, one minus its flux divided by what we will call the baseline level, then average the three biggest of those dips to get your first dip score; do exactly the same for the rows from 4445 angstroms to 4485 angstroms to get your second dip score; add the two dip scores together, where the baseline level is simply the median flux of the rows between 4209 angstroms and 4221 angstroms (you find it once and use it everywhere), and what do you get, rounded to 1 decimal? 1.4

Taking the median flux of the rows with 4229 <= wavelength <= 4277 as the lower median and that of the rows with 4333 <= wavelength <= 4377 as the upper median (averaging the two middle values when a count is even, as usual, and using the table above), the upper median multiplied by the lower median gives 1000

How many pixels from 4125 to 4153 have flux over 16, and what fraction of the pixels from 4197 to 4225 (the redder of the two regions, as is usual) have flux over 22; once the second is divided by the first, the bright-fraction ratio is 0.429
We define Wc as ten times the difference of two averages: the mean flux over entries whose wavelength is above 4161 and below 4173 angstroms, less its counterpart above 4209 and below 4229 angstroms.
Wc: -239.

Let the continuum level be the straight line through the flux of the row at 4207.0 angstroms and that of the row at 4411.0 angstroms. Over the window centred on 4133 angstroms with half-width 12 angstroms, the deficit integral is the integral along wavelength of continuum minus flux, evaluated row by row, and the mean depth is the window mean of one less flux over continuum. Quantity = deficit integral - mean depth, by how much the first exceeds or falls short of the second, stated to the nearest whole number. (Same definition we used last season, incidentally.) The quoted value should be 769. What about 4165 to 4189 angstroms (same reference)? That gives 478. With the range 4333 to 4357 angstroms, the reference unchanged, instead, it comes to 14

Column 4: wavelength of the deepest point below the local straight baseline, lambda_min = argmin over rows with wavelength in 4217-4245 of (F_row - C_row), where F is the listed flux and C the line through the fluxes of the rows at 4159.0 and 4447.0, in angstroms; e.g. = 4231.0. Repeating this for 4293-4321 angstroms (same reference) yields 4311.0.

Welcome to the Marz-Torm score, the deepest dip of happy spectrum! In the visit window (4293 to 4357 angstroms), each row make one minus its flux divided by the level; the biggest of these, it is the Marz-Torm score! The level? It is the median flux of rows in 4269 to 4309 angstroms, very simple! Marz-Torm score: 0.54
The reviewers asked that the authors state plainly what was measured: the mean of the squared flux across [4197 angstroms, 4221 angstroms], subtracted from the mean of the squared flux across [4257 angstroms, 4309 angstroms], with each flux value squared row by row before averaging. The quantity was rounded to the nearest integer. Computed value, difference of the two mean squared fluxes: -101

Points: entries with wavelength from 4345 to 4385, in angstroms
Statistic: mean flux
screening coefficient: 18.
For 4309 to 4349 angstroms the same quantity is 23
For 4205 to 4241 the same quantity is 53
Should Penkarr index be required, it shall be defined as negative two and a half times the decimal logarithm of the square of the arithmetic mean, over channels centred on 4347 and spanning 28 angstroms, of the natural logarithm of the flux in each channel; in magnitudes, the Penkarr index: -2.42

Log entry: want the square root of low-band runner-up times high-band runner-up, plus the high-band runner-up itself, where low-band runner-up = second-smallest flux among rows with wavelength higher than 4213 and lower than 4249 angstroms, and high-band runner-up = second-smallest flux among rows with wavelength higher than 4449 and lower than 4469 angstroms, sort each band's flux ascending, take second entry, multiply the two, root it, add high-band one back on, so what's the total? 34.5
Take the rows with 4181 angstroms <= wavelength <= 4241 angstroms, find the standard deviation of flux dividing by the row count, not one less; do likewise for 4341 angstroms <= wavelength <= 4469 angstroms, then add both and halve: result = 15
